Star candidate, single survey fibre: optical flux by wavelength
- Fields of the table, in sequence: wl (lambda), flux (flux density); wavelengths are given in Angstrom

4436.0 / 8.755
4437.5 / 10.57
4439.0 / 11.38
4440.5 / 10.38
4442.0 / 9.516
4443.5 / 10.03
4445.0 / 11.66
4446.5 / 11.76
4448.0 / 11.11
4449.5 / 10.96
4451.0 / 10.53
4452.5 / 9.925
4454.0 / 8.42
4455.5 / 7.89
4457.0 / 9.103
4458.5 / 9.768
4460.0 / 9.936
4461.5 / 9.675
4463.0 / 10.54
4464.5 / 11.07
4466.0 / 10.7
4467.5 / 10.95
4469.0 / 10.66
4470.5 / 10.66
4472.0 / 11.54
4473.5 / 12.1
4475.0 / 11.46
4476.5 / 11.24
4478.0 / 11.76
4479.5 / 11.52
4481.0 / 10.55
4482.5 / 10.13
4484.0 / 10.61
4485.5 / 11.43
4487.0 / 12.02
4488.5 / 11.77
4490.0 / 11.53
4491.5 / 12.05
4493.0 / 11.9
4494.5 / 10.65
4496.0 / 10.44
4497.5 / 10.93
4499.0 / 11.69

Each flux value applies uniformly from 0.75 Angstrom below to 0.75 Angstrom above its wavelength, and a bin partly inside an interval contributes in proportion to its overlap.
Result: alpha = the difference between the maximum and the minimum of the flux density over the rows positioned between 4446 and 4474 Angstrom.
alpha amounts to 4.2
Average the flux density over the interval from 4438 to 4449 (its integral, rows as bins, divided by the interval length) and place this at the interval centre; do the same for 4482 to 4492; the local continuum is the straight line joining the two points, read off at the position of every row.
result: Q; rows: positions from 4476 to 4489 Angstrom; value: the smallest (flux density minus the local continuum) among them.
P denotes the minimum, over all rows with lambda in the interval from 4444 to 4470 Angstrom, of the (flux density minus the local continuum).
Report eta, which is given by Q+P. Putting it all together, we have -4.3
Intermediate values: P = -3.1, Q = -1.2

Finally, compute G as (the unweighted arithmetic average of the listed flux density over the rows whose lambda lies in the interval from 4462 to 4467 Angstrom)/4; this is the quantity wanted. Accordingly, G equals 2.69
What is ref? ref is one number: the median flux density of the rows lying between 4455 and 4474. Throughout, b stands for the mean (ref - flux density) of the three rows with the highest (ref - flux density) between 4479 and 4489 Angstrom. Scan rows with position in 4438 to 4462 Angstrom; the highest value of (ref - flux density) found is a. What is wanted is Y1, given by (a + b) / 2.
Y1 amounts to 1.5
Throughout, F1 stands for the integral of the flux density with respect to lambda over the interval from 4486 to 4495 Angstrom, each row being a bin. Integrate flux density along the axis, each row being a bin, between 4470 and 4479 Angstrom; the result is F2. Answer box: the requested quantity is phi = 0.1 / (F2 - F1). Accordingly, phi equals -0.058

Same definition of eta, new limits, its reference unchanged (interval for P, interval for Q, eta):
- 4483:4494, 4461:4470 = -2.1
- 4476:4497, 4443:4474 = -4.3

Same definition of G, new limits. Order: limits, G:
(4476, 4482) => 2.82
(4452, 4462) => 2.31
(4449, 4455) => 2.49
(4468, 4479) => 2.84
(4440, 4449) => 2.69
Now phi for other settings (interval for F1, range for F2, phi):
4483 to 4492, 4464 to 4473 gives -0.020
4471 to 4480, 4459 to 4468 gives -0.010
